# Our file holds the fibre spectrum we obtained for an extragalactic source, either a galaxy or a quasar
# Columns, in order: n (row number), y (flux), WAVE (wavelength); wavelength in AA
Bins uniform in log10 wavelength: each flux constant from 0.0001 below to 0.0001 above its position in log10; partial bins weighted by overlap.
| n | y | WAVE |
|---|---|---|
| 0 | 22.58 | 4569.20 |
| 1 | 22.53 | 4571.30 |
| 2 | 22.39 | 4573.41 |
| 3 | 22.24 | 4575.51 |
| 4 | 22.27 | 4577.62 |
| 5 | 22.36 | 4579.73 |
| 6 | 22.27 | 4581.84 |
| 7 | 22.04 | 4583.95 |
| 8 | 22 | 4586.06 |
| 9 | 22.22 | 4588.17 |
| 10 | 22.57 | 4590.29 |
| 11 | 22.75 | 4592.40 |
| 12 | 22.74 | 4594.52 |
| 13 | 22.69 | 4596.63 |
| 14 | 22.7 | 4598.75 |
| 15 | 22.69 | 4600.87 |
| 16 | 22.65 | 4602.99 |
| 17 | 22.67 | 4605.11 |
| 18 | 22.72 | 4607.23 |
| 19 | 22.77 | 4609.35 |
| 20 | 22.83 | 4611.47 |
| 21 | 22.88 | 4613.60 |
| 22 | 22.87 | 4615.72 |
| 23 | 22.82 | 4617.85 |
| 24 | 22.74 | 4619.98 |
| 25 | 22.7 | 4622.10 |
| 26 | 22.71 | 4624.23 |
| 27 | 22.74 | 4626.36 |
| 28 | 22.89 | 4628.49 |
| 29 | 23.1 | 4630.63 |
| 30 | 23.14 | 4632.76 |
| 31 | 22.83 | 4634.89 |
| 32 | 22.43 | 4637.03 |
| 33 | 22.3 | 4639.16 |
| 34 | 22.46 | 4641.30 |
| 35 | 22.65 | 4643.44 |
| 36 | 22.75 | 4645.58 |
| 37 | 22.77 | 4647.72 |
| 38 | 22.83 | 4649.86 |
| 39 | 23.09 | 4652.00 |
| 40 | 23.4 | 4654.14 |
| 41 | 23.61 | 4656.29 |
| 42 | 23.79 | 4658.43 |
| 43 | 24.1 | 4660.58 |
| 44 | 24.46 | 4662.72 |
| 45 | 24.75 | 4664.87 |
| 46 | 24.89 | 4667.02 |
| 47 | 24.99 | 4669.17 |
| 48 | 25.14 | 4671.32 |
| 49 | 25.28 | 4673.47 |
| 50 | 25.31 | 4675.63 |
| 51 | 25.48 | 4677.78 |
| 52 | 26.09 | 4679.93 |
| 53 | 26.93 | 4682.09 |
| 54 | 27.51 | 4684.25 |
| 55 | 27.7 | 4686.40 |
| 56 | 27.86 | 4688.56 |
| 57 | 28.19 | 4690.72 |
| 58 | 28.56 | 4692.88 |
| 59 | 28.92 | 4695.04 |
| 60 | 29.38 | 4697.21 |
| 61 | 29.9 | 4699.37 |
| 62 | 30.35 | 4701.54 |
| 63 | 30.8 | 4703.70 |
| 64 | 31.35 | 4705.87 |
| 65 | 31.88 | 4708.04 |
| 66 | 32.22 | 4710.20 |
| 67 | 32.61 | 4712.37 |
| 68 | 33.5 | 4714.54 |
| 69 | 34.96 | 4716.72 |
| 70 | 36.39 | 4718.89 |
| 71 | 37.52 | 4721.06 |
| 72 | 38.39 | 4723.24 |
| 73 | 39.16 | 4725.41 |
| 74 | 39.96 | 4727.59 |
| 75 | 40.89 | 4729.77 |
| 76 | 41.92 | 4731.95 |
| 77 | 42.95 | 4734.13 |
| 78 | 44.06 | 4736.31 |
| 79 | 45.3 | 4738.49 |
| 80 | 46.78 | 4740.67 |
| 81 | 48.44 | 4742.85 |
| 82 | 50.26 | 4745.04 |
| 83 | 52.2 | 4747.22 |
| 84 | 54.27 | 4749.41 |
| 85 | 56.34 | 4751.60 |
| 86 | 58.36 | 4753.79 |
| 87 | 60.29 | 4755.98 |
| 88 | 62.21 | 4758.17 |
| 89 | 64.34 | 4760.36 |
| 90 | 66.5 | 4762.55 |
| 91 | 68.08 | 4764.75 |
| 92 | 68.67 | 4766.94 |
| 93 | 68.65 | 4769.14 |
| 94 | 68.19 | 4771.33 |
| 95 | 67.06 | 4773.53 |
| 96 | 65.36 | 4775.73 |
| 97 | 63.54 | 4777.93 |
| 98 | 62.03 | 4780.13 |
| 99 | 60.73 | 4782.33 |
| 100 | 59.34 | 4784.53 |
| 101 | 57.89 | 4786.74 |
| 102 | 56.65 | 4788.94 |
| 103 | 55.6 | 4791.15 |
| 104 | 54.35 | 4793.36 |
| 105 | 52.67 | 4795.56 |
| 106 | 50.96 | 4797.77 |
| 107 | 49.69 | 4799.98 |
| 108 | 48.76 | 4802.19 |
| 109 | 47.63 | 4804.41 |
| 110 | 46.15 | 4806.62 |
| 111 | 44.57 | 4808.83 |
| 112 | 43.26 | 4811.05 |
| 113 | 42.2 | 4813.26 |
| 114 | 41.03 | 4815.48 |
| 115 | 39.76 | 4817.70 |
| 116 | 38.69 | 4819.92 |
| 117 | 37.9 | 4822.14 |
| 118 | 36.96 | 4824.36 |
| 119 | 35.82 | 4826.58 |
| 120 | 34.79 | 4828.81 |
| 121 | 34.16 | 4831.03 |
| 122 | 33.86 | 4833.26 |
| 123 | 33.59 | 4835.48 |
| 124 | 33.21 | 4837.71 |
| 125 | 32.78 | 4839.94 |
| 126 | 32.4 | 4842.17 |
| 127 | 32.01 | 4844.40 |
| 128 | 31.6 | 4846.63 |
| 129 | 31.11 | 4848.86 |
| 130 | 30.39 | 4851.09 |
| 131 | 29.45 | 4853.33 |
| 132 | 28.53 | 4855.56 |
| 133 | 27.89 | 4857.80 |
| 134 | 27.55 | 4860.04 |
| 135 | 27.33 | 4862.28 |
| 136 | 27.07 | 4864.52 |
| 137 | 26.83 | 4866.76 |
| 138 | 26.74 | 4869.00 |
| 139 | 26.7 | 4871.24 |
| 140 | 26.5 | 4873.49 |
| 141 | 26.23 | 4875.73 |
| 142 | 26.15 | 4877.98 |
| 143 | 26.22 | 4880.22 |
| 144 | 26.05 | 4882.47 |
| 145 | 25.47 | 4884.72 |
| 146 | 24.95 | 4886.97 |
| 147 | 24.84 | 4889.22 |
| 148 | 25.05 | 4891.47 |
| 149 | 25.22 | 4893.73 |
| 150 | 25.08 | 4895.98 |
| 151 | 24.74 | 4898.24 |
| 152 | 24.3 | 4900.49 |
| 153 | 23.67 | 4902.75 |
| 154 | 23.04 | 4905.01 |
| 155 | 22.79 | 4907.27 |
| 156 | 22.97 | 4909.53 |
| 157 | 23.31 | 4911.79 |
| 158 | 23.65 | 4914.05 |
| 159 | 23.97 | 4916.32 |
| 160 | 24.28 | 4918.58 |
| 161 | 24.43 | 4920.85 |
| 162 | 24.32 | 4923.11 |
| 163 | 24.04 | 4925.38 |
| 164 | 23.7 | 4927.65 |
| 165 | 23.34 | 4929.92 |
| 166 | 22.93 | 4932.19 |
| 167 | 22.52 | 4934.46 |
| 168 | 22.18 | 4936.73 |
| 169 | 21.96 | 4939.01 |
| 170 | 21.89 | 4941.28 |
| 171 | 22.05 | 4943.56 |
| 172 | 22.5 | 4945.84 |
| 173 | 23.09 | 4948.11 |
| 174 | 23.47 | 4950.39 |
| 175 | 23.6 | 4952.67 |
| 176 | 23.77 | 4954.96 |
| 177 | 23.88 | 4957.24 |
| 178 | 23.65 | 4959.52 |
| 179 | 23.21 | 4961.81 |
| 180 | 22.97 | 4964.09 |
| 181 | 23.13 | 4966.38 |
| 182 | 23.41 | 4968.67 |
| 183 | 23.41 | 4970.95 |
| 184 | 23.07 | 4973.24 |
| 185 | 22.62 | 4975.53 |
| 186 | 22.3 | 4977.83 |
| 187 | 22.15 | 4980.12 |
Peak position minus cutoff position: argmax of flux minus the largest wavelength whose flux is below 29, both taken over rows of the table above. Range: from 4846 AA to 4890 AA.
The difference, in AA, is -42.6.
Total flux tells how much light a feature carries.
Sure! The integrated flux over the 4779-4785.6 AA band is 401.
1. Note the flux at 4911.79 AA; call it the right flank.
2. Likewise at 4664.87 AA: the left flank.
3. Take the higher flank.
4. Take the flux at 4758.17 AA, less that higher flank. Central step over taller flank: 37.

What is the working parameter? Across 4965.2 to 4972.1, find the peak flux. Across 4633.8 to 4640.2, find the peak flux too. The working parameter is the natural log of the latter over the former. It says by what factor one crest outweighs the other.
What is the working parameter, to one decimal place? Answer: 0.0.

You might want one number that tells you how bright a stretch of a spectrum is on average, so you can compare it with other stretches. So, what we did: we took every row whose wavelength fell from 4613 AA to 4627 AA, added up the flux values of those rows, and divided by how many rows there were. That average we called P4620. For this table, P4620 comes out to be 22.8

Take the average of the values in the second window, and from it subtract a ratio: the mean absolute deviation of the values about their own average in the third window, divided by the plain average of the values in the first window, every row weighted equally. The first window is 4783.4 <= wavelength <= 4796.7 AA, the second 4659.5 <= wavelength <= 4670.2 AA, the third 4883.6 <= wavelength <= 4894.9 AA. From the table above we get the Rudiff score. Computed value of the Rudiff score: 24.6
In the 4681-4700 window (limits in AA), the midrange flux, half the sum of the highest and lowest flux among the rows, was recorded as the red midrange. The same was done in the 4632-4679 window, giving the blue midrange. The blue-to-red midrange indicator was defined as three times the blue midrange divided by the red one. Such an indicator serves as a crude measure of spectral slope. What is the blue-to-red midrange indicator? 2.5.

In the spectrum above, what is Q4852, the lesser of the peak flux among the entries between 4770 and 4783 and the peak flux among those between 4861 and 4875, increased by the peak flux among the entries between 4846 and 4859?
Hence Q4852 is 59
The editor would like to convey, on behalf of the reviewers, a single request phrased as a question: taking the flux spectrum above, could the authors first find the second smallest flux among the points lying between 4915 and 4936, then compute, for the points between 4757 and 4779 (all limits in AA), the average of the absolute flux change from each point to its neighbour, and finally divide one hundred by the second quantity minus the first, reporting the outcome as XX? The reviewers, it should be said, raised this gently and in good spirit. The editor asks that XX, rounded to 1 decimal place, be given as -4.6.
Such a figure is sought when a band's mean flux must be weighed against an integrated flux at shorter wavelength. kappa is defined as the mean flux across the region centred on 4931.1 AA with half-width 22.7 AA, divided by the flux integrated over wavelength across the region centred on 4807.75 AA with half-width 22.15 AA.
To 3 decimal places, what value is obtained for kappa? 0.011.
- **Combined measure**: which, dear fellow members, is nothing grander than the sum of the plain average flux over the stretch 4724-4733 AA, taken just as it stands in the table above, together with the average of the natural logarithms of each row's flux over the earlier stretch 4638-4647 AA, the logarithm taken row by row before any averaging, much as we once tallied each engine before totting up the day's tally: 44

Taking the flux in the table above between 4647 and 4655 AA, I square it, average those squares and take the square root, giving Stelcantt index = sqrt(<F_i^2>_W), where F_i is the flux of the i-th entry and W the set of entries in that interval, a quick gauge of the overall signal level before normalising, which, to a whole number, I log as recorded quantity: 23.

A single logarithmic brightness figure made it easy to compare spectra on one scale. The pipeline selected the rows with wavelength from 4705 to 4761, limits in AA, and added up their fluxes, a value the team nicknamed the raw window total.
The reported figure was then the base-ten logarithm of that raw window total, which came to 3.06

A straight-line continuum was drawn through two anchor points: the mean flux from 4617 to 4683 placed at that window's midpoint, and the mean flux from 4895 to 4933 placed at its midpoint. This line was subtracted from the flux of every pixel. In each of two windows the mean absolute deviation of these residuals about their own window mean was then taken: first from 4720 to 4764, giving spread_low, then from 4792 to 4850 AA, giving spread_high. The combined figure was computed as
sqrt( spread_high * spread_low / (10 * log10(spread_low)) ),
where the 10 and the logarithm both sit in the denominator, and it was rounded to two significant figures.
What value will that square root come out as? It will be 2.3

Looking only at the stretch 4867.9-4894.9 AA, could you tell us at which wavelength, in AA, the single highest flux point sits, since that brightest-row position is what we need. 4869.00 AA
